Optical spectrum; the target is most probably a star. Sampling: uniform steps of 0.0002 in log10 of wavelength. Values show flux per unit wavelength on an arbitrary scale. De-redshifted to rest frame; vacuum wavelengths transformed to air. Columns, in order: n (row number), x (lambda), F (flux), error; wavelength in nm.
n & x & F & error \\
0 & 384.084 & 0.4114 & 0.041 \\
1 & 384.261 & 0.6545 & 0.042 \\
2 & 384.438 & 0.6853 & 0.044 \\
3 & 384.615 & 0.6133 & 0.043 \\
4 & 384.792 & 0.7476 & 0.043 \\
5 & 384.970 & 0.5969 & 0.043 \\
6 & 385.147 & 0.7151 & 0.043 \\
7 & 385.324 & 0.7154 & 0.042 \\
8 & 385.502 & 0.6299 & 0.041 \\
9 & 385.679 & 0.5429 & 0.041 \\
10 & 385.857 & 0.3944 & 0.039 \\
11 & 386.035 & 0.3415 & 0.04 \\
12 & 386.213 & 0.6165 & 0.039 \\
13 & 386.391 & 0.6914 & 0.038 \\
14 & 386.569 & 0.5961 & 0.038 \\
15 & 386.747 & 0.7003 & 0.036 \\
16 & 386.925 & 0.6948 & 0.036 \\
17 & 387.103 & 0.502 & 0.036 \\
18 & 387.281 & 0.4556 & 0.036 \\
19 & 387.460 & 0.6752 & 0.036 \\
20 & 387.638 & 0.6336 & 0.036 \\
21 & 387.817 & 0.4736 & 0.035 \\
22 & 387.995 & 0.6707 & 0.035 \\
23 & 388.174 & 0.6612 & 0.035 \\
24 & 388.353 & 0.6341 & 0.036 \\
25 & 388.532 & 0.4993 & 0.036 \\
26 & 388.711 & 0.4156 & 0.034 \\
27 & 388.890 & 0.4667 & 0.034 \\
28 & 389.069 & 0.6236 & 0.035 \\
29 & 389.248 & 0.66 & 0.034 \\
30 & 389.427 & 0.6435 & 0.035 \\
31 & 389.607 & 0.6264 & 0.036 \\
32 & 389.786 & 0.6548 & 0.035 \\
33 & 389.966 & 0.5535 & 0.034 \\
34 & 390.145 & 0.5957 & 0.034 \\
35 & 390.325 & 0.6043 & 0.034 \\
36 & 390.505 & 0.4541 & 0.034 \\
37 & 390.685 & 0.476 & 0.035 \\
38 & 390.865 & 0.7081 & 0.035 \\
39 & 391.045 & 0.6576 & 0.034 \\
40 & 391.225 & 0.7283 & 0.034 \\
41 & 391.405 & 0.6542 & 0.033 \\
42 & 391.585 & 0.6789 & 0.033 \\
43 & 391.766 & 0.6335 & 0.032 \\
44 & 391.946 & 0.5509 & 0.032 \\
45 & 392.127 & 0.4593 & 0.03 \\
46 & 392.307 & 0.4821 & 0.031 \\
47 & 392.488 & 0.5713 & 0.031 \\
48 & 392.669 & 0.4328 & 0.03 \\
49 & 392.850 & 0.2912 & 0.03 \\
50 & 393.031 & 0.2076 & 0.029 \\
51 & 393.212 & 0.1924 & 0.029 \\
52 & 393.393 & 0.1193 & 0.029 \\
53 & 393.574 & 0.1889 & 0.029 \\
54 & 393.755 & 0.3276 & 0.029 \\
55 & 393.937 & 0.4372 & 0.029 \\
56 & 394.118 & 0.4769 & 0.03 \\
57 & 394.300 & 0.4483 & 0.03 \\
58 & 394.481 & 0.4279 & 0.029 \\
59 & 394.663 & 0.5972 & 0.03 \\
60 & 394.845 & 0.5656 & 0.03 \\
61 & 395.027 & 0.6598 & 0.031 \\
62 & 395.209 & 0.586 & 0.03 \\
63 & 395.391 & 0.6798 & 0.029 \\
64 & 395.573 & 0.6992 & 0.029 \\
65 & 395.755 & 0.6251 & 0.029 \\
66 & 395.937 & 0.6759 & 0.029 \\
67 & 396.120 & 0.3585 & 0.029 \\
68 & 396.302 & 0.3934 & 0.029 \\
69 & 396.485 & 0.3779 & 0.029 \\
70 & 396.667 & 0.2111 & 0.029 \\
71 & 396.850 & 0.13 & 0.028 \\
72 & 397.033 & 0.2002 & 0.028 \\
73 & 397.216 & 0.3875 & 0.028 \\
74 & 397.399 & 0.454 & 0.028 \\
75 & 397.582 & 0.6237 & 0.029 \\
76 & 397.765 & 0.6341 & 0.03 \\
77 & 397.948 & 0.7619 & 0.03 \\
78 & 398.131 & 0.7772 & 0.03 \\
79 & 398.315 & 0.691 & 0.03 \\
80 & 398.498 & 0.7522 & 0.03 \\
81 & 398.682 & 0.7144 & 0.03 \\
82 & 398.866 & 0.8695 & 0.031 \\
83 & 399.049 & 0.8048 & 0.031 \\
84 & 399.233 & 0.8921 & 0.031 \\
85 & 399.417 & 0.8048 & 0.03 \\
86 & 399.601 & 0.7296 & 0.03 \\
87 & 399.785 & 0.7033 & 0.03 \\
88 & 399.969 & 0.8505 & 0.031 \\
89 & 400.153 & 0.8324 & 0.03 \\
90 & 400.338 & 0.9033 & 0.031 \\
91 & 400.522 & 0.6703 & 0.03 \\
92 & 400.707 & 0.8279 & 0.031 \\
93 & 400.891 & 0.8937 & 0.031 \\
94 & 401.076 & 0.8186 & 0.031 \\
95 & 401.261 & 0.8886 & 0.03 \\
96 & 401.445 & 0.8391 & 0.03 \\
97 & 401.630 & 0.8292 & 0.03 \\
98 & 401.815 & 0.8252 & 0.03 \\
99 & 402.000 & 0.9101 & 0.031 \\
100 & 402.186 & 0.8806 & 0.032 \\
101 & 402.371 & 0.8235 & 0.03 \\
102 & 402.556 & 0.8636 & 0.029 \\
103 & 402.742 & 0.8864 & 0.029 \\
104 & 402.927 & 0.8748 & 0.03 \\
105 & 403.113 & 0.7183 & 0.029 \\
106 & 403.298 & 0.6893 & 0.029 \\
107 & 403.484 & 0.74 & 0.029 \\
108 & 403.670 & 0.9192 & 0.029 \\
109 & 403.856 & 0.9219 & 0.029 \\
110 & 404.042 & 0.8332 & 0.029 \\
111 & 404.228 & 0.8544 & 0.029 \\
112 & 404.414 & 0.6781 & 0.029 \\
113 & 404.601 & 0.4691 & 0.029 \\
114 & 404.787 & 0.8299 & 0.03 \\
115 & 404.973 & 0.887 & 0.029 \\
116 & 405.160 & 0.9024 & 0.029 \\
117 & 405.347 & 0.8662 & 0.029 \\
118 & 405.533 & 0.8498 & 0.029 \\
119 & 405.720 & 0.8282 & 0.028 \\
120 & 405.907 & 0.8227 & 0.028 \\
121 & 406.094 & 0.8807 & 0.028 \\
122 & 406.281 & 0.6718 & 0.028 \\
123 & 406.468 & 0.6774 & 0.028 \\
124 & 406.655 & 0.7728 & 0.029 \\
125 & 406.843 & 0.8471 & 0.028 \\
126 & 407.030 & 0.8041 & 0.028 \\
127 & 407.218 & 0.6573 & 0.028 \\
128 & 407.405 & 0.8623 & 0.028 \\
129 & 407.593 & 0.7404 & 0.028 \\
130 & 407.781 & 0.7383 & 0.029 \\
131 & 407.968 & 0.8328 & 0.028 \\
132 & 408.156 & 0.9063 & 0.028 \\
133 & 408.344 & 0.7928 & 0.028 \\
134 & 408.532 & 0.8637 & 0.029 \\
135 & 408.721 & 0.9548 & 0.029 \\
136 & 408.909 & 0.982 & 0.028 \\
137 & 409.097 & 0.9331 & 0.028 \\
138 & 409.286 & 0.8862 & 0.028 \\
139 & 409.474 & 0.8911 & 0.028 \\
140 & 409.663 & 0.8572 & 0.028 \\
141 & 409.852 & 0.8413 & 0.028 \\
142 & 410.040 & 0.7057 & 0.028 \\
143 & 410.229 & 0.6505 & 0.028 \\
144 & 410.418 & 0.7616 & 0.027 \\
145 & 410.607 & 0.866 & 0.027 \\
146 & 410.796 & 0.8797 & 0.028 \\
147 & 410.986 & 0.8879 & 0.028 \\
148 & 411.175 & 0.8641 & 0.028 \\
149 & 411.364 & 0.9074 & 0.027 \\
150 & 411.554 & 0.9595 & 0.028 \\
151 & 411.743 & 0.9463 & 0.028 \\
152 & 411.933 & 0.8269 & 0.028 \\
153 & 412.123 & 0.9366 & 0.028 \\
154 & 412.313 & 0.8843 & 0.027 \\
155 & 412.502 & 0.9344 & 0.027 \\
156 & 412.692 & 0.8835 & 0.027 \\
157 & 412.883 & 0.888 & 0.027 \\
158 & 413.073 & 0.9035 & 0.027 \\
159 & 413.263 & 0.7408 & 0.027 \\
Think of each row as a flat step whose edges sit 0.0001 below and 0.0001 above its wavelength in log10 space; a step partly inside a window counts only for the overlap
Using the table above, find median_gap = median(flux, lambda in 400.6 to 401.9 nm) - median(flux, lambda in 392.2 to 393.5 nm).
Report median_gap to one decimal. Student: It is 0.5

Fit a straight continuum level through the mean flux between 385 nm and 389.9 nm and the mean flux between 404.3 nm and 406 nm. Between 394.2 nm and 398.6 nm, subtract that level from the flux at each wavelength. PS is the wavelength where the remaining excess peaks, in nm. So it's 398.131 nm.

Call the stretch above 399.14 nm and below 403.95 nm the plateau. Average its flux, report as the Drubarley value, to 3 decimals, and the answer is 0.828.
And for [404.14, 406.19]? 0.806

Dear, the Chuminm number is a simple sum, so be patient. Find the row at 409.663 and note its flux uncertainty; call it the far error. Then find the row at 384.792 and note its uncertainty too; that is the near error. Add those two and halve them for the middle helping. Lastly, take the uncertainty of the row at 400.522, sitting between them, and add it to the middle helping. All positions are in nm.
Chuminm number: 0.0655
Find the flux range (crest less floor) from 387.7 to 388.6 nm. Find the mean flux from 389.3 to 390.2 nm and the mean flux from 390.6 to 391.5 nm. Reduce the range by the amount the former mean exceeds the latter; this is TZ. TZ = 0.23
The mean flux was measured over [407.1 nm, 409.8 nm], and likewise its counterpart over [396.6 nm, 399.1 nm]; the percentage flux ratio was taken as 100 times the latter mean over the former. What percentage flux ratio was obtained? 67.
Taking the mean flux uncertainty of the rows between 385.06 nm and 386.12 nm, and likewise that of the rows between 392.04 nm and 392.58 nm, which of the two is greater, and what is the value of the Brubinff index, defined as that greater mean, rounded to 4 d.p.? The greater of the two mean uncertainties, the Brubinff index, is 0.0410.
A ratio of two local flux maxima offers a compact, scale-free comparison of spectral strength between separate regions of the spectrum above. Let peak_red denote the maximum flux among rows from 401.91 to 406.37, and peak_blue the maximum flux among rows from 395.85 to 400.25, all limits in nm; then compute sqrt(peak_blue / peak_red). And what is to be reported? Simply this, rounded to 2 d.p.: 0.98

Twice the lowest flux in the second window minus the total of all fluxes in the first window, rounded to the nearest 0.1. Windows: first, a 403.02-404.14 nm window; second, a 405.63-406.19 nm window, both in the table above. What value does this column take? -3.2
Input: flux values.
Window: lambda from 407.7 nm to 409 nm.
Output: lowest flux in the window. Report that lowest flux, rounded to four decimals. 0.7383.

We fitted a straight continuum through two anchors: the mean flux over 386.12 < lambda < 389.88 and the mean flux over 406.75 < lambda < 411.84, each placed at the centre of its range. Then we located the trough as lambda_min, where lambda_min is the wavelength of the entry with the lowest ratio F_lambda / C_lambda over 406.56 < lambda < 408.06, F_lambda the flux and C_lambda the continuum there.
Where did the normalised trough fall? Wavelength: 407.218 nm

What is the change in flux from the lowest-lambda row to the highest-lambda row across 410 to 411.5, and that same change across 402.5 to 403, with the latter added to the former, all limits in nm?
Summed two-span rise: 0.2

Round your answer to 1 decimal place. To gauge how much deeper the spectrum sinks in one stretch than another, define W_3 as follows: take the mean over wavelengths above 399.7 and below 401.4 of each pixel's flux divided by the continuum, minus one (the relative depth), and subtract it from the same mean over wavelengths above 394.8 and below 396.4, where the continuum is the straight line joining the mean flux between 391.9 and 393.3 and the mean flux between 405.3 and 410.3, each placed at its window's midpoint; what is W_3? -0.1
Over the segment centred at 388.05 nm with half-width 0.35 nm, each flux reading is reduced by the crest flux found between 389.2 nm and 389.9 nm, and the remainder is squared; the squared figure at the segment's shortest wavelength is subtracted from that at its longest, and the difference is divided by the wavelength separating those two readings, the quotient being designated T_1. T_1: -0.064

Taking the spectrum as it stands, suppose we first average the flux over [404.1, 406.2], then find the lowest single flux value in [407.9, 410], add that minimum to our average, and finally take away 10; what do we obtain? -8.401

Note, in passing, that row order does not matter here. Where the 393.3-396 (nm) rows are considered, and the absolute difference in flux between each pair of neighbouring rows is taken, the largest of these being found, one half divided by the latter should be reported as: 3.0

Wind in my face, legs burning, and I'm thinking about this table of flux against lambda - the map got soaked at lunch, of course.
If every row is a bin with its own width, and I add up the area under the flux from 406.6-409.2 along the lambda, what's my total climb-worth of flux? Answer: 2.2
